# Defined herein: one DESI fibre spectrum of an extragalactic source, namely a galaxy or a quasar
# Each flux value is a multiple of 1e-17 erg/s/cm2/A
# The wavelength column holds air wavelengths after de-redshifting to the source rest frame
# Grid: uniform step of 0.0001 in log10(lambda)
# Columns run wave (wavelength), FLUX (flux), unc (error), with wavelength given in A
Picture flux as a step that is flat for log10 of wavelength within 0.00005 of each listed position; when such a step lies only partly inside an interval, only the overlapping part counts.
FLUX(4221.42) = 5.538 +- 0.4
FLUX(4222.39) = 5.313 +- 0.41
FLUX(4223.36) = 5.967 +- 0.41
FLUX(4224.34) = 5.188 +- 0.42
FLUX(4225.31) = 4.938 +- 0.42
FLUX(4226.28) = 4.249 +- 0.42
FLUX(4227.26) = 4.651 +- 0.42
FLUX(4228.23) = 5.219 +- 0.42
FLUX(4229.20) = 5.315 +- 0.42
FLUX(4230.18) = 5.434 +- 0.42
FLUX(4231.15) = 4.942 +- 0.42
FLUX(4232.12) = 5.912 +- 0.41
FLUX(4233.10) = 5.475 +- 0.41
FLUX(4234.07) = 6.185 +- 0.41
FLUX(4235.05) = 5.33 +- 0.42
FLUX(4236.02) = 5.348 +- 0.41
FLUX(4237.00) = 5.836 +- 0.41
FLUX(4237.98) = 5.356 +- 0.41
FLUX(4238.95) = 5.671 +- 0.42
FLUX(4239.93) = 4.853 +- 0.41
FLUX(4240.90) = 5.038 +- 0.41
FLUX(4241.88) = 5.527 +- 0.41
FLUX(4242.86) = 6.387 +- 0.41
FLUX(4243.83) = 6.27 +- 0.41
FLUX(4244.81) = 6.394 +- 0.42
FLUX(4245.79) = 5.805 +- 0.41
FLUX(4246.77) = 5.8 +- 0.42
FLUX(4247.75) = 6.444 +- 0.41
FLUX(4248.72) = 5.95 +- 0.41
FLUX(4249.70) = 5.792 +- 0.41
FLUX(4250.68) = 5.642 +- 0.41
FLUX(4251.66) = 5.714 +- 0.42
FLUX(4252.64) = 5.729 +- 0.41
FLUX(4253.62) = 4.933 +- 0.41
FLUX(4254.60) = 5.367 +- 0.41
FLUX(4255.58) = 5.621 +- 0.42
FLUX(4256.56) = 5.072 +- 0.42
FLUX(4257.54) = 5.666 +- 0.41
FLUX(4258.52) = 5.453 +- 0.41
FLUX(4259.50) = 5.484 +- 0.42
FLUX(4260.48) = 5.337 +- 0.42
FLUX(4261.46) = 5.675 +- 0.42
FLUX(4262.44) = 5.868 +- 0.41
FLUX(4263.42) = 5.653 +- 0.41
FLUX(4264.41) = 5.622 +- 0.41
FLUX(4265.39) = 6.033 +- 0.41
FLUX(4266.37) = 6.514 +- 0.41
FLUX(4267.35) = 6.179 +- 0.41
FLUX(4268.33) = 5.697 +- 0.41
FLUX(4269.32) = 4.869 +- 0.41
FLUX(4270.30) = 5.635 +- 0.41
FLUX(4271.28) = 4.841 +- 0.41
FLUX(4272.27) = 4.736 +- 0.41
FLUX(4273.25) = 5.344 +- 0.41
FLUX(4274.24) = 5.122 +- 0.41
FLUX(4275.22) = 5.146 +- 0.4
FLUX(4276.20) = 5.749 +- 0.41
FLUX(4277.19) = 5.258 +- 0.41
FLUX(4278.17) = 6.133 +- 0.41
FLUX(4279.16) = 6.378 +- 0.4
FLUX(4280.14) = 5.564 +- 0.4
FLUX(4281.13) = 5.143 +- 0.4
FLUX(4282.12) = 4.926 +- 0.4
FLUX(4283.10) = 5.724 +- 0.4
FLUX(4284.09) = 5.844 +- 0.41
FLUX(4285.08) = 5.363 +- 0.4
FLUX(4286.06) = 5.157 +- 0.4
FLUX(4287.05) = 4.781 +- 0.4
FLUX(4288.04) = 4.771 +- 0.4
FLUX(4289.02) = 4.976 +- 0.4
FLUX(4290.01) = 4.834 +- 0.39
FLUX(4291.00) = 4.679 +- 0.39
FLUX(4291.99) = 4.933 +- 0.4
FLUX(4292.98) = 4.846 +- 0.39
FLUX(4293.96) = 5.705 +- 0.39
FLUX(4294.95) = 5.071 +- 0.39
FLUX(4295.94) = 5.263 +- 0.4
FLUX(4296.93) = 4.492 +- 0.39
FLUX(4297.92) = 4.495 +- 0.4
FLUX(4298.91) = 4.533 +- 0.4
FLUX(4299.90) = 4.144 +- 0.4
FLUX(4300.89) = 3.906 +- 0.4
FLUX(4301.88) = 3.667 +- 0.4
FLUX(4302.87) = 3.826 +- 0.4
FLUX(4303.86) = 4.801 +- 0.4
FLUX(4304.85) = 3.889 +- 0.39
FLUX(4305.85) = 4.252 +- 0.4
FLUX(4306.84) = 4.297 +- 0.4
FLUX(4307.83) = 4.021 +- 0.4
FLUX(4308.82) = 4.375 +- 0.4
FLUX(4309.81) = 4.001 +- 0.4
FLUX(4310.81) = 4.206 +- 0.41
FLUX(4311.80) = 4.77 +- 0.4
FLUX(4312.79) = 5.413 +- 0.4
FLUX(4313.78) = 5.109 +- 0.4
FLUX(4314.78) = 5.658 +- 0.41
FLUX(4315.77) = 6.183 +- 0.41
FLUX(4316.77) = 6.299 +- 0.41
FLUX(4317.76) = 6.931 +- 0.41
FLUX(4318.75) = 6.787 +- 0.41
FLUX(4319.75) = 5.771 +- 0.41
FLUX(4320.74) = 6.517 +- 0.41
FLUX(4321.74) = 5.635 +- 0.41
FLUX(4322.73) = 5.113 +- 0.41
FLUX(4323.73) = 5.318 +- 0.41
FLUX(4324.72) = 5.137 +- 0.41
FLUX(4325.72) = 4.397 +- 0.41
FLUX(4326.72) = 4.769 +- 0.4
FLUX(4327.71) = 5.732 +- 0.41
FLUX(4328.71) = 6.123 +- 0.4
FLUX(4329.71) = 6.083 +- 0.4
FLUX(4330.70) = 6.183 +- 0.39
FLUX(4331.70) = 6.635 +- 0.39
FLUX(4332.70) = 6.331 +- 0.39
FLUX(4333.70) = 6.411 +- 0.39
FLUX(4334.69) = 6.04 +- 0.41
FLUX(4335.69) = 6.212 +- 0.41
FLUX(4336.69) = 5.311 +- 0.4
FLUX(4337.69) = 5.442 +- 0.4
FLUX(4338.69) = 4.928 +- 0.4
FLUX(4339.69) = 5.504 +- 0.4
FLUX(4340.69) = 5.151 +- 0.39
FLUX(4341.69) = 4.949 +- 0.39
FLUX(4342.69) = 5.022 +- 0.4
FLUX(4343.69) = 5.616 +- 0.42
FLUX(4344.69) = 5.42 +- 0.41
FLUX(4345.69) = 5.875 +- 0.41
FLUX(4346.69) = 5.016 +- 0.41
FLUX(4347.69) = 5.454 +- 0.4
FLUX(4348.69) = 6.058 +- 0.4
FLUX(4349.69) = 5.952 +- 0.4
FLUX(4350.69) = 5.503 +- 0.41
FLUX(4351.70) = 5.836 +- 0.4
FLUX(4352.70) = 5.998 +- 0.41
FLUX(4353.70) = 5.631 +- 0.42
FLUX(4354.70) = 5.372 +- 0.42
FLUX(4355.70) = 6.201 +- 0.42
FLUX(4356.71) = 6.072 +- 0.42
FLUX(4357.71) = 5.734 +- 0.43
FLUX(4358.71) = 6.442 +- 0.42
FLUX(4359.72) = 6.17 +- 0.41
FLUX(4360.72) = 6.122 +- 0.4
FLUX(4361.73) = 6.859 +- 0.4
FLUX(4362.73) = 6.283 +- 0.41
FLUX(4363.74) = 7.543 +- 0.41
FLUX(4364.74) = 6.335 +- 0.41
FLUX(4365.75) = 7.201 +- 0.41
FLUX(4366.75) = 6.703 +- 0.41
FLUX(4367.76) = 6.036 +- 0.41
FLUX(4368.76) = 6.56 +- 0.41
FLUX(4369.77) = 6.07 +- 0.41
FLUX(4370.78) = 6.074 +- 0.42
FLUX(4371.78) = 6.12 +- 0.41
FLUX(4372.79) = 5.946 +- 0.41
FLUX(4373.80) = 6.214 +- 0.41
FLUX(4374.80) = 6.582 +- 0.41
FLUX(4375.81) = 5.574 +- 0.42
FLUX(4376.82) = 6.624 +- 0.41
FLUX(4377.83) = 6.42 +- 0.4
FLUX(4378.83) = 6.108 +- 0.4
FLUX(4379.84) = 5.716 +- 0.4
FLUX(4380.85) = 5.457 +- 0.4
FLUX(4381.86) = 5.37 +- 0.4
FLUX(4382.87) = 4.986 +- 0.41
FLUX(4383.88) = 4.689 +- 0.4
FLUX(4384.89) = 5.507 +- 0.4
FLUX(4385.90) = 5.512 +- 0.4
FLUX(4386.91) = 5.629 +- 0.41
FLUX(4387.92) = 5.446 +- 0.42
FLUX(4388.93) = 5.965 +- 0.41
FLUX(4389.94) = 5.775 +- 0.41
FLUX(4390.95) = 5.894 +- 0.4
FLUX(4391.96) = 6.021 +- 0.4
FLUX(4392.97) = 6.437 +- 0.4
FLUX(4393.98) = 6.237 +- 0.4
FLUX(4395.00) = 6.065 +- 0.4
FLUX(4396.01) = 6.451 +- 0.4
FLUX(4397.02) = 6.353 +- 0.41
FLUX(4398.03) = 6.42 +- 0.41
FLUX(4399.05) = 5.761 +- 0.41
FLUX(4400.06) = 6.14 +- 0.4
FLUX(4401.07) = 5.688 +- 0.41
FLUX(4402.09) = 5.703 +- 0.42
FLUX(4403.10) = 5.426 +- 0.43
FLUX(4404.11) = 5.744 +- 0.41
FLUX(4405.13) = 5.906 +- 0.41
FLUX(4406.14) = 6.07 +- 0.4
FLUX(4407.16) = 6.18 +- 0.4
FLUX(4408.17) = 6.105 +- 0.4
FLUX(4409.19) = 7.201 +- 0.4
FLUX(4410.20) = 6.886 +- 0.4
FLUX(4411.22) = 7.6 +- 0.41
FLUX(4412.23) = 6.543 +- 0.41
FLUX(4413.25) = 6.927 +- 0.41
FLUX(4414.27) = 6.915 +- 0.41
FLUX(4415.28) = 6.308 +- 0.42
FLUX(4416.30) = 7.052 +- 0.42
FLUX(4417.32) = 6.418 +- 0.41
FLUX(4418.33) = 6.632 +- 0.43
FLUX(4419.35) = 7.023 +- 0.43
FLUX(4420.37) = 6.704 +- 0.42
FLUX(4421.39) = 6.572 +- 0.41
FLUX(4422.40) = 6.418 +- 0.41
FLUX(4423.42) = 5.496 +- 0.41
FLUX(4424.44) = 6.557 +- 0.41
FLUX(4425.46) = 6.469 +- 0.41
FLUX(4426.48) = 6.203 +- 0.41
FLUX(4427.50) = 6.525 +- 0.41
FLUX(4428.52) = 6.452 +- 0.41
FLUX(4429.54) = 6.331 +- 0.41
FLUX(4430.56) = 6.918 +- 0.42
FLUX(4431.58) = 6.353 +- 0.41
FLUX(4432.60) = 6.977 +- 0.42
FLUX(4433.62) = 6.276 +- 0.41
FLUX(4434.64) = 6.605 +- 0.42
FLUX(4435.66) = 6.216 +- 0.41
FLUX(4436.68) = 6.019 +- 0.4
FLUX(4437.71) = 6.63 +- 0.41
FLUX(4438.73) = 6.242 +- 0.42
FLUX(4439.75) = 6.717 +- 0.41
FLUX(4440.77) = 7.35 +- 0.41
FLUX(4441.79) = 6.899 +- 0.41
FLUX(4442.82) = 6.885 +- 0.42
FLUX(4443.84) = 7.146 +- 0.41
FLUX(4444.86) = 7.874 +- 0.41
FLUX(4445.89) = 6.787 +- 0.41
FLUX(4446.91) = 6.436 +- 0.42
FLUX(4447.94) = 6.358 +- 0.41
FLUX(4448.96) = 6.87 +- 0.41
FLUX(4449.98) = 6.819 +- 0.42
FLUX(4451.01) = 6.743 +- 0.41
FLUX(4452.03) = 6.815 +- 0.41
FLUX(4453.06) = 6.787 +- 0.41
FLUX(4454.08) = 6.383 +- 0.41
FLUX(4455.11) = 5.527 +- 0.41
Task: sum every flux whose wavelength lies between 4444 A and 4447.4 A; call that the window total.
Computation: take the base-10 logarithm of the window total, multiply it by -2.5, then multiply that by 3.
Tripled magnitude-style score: -9.93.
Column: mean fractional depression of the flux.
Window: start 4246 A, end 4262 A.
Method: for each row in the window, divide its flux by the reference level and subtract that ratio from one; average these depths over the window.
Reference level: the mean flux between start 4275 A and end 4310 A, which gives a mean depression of -0.15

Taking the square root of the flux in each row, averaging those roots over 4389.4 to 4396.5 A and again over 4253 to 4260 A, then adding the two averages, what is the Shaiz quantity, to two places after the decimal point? 4.79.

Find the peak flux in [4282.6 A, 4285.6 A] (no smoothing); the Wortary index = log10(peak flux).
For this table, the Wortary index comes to 0.77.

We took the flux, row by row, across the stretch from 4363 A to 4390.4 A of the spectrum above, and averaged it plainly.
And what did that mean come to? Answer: 6.0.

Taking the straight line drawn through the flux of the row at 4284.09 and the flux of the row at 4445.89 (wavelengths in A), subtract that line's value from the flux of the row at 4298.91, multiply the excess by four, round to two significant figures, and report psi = -5.6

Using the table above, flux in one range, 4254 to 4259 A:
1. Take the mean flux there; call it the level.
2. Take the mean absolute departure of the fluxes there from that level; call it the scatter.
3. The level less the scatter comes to 5.3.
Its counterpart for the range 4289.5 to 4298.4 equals 4.6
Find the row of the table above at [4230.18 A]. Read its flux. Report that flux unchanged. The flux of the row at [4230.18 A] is 5.434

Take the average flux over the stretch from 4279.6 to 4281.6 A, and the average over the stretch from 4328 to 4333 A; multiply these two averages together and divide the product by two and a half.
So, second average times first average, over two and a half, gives 13.4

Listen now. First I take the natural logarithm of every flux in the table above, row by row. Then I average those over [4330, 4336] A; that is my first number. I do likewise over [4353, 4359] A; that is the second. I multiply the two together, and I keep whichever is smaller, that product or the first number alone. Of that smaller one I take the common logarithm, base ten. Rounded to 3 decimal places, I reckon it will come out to 0.265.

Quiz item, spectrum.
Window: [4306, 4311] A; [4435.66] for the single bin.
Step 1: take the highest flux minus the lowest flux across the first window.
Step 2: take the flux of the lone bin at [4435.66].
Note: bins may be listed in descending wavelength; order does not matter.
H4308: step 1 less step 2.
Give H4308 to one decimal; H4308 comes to -5.8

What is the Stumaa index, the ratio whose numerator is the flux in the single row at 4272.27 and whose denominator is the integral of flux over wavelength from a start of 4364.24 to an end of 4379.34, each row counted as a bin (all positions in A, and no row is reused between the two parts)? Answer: 0.050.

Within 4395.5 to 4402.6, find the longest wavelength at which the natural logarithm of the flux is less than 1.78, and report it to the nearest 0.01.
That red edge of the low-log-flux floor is 4402.09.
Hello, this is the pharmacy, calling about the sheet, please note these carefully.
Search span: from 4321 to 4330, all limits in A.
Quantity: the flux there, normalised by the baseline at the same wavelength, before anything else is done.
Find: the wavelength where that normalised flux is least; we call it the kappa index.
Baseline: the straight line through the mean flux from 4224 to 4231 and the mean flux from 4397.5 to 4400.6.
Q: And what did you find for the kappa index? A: 4325.72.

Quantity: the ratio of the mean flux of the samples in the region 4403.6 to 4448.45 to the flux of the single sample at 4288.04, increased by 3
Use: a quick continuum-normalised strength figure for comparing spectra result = 4.38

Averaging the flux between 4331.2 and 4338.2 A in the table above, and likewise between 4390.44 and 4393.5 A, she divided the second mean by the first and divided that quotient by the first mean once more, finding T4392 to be 0.17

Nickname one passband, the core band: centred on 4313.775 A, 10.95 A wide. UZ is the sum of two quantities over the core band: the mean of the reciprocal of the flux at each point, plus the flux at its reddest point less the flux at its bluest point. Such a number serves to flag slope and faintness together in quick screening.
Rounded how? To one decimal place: 2.6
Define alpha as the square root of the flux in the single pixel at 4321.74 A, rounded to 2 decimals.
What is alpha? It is 2.37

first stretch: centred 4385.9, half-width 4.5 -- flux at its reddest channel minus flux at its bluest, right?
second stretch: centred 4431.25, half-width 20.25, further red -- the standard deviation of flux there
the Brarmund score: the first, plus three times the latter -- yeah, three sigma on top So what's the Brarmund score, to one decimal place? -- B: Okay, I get 1.7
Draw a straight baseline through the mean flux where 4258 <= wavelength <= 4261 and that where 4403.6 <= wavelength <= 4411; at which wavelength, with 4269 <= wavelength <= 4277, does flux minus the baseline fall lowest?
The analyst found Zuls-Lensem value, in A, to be 4272.27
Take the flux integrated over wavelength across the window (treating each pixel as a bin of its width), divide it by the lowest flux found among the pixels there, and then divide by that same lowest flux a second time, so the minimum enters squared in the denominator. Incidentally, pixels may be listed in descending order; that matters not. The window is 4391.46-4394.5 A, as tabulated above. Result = 0.522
